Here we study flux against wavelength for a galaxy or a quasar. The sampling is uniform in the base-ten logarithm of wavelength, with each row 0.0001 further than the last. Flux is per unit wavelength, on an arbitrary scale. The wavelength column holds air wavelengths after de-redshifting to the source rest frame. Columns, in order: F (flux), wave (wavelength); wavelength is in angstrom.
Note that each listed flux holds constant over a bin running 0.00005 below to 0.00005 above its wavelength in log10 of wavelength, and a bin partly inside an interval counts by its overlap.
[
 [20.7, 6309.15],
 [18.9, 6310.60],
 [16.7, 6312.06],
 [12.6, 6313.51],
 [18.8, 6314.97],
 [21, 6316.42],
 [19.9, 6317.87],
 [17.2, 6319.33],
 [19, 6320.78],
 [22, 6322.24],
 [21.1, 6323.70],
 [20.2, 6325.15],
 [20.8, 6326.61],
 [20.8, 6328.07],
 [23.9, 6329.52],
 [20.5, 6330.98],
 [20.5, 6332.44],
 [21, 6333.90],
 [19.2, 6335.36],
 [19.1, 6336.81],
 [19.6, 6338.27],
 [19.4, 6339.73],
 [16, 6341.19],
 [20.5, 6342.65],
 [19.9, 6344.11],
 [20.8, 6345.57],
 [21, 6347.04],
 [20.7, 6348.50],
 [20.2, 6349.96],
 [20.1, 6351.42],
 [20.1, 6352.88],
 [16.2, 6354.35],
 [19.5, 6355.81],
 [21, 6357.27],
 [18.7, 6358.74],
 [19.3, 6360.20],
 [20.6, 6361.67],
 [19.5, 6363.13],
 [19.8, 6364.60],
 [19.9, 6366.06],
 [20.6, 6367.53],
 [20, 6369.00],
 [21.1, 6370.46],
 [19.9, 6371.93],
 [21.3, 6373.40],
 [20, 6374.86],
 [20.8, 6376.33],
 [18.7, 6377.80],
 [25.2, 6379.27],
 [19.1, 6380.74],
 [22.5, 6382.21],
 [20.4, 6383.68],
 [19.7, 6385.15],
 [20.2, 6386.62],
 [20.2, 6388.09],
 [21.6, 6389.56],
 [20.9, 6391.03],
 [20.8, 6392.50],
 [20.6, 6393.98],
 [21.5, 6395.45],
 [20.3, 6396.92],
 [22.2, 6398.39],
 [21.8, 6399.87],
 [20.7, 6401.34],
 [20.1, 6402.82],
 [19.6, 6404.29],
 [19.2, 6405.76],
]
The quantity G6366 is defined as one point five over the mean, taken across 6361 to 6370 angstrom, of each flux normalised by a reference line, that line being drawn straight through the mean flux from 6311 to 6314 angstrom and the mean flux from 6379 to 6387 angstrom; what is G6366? 1.46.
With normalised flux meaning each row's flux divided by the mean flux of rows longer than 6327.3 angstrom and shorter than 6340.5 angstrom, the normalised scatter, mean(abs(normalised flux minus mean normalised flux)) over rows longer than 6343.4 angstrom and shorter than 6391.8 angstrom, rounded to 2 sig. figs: 0.043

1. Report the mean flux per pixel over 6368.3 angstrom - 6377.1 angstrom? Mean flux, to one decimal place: 20.5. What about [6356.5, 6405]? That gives 20.6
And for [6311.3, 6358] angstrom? 19.7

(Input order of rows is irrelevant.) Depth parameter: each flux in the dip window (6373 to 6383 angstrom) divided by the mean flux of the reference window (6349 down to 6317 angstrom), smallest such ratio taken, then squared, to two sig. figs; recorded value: 0.86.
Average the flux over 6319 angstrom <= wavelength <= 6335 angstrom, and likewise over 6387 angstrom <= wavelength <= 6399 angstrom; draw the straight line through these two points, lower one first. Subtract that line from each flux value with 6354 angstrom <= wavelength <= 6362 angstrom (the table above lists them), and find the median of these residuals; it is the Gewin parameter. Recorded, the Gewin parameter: -1.4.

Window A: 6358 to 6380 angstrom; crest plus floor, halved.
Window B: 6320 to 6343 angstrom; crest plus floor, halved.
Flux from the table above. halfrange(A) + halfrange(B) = 41.9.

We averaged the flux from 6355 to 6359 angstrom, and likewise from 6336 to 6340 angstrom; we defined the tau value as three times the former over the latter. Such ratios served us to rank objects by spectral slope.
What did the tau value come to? 3.06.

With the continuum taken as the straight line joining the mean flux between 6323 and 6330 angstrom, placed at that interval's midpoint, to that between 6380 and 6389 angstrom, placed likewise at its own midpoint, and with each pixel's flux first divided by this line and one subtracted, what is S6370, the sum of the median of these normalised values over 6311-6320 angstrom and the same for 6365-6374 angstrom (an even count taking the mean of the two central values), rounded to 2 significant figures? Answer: -0.18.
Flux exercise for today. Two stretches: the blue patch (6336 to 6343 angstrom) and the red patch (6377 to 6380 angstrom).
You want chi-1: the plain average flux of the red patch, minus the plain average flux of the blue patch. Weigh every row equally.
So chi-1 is 3.0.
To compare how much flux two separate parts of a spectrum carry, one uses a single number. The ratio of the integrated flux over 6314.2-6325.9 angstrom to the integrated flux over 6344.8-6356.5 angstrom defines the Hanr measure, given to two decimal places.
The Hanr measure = 1.00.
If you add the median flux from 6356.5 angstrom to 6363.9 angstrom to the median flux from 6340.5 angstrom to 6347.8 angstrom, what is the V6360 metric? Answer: 40.0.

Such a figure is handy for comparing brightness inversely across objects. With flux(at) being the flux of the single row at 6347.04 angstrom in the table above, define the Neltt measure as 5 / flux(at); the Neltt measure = 0.238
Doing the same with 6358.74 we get 0.267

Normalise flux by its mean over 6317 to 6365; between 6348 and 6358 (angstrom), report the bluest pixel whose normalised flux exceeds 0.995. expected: 6348.50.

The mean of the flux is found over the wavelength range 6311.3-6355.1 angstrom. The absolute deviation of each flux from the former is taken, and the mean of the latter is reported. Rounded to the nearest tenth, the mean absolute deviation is 1.5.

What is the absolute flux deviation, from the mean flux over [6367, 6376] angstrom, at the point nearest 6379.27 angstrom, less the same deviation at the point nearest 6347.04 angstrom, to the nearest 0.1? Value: 4.2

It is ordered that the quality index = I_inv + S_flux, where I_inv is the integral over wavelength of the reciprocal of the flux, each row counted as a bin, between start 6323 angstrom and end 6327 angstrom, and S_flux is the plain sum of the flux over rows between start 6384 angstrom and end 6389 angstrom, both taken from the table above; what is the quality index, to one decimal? 60.3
